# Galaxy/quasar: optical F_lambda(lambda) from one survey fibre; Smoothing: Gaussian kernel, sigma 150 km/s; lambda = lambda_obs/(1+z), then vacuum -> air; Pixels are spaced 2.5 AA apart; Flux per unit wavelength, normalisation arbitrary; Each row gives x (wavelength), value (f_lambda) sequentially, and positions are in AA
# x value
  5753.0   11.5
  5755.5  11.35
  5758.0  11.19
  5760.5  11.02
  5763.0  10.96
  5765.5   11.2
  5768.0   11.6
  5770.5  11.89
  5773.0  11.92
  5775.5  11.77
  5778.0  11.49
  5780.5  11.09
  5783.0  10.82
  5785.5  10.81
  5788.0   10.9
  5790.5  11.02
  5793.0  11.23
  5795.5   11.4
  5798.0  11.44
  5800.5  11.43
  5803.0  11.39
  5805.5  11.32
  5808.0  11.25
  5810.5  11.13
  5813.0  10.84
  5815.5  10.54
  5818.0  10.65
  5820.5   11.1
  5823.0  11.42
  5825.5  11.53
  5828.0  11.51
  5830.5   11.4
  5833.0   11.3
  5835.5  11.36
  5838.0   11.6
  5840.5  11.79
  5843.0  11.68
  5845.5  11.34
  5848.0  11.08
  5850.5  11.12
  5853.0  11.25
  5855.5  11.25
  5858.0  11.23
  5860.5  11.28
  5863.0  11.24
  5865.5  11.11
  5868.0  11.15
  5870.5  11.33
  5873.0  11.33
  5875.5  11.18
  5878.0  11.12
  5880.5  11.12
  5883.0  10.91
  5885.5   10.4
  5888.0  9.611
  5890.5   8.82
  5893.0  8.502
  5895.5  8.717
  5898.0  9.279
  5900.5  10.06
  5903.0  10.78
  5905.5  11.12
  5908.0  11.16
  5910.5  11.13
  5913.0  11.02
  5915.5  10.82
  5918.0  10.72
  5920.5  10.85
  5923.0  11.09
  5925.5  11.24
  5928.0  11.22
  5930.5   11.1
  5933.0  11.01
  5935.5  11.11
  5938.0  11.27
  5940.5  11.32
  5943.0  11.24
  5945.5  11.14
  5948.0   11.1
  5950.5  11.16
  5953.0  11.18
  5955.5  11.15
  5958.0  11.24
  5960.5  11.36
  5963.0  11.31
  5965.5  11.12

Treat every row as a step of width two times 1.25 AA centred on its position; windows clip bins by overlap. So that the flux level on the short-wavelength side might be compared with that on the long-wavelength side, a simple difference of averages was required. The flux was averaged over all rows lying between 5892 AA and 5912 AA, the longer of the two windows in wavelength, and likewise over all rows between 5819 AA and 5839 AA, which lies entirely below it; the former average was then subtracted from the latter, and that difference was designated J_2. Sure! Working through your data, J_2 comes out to 1.3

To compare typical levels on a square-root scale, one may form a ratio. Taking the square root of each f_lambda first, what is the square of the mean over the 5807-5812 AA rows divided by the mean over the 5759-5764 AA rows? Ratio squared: 1.02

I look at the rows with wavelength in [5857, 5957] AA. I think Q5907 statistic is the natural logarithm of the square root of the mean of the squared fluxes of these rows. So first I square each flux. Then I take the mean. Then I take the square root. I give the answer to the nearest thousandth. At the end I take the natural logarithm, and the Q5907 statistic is 2.383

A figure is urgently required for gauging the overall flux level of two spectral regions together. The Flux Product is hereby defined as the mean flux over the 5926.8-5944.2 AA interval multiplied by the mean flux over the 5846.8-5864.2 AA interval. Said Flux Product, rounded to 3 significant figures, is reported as 125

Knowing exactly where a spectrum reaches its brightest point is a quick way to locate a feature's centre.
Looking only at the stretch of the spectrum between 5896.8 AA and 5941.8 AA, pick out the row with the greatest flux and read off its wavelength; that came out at 5940.5 AA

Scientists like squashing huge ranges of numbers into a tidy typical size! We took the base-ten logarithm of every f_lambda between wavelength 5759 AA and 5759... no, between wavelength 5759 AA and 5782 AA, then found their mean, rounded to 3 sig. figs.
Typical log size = 1.06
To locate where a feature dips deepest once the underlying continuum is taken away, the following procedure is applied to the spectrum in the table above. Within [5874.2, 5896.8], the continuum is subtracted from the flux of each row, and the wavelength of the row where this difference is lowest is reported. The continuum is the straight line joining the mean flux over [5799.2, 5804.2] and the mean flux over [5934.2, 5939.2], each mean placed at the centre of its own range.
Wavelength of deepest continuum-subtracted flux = 5893.0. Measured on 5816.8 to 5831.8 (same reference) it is 5818.0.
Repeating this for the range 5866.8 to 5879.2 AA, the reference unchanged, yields 5878.0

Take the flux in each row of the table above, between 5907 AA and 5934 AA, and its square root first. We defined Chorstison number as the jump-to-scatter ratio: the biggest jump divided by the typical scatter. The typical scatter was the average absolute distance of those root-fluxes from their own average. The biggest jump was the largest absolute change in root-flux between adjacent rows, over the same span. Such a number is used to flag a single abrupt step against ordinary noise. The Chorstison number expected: 1.78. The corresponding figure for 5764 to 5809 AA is 1.54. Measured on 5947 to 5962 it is 1.77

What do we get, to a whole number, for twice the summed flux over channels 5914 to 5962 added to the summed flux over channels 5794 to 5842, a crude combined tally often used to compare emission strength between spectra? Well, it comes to 637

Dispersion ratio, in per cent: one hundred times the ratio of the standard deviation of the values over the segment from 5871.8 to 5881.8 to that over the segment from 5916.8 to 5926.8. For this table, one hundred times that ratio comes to 42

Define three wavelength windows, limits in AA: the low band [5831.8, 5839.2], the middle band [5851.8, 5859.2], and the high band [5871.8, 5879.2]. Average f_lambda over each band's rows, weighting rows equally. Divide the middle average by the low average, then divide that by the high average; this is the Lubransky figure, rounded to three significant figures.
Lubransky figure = 0.0878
